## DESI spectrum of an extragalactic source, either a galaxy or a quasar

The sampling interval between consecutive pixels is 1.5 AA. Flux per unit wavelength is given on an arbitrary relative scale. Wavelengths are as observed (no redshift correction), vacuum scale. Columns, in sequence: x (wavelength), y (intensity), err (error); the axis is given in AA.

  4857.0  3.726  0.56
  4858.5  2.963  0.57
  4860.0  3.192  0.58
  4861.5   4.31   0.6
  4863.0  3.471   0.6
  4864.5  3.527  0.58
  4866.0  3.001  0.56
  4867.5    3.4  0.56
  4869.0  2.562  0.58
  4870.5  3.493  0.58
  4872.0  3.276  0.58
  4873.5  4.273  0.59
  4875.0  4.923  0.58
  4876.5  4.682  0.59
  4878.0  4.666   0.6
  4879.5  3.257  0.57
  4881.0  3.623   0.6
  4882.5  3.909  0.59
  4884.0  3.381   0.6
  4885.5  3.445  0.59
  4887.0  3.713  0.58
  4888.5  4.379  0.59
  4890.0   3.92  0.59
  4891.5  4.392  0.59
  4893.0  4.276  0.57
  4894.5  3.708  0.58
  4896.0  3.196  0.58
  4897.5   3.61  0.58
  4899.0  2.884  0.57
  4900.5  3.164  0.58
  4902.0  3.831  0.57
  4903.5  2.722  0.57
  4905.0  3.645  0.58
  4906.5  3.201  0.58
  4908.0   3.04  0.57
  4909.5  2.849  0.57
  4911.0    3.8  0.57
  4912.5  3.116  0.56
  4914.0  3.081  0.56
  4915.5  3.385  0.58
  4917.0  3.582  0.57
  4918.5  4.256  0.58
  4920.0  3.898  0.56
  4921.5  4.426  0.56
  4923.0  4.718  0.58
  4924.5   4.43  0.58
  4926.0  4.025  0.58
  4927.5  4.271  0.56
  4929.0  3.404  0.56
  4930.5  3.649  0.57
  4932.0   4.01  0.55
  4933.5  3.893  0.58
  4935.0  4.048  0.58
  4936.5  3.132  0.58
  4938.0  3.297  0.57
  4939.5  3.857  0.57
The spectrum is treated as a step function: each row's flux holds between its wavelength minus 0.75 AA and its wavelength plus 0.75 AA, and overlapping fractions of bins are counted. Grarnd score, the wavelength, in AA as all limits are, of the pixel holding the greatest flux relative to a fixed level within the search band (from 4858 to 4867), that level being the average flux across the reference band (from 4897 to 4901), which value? 4861.5 AA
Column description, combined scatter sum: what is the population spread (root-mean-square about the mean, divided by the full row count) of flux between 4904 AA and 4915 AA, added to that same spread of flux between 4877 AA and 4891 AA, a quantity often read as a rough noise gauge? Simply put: 0.759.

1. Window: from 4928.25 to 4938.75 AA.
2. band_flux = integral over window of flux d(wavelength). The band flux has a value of 38.1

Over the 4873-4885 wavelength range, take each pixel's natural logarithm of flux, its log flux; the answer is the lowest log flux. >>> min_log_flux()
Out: 1.18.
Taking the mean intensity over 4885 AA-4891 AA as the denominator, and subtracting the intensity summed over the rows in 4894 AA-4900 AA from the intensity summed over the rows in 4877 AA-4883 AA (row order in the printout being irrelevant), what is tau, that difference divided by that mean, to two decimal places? 0.53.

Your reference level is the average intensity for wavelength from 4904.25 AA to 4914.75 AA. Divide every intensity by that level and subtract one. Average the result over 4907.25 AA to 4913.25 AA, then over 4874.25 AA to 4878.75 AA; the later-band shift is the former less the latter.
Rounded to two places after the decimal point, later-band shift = -0.48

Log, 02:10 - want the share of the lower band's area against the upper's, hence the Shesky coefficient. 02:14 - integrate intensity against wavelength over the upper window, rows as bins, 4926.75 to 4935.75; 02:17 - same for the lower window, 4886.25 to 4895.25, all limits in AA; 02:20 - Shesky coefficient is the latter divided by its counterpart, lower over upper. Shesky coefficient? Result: 1.05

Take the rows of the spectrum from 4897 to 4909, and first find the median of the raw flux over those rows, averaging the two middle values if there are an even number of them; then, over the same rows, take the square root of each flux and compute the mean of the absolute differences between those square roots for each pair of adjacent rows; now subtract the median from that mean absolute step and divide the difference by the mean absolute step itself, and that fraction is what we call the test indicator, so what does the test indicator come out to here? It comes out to -18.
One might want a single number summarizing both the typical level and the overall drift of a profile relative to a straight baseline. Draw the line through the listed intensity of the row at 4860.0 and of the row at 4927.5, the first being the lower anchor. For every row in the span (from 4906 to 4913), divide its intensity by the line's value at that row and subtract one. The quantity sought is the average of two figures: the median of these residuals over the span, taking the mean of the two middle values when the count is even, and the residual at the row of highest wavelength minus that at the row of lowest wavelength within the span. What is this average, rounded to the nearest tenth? -0.1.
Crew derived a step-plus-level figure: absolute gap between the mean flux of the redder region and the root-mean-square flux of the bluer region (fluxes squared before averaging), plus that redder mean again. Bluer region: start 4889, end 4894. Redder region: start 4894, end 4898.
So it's 4.20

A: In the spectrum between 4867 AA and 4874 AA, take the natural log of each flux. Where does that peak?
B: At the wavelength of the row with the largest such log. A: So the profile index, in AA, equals 4873.5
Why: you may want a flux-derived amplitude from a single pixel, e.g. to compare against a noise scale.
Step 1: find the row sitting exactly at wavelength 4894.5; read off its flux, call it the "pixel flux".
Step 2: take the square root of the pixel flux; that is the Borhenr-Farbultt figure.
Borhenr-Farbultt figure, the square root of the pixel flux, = 1.93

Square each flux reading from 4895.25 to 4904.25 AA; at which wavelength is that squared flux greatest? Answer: 4902.0 AA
